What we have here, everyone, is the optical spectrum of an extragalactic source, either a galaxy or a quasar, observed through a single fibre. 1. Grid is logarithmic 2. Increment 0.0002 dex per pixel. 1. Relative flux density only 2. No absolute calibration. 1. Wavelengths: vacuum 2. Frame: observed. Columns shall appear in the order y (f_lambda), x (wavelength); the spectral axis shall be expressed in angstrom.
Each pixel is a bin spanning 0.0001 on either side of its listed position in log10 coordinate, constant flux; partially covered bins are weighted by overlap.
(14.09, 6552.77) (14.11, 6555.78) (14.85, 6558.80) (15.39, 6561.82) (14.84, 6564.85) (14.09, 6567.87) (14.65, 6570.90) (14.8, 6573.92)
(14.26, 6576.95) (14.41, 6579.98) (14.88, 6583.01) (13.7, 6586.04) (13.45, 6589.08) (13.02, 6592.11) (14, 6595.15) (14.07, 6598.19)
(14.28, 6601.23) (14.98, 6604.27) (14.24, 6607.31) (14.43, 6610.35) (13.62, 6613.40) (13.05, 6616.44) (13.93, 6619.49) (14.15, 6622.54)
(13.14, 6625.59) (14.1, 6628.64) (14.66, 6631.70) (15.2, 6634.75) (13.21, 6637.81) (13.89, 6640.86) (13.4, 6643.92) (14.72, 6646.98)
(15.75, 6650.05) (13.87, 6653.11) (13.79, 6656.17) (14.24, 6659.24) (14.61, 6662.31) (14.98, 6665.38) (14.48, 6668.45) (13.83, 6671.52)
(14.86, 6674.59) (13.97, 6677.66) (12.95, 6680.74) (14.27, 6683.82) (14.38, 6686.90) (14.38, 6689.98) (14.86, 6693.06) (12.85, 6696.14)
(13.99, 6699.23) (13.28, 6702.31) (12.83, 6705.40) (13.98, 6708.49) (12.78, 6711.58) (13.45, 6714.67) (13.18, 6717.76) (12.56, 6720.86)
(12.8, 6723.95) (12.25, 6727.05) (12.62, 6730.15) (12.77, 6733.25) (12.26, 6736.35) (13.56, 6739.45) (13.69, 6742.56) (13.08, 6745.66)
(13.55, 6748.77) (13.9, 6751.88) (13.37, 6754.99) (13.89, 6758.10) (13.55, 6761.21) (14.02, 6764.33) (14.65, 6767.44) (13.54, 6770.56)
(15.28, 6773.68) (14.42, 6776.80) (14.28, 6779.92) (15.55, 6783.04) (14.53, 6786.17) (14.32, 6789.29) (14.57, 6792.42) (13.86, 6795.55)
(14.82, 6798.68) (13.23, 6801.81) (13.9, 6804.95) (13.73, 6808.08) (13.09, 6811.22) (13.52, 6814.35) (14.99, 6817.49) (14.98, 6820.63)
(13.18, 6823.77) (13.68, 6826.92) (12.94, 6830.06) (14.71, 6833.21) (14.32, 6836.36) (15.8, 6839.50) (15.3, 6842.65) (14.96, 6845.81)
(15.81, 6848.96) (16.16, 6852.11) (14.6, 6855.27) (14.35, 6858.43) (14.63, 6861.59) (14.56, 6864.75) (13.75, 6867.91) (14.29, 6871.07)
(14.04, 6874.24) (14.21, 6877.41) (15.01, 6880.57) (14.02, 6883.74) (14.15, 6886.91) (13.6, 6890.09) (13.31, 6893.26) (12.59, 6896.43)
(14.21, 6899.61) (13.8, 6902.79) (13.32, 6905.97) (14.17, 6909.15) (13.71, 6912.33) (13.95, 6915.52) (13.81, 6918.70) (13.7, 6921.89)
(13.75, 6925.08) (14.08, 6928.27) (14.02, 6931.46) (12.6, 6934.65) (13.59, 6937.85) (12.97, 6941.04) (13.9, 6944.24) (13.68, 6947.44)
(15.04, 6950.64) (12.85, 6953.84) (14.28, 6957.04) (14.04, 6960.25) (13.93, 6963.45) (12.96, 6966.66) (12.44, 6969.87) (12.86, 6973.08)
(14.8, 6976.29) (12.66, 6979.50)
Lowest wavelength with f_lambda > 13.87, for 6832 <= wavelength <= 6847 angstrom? 6833.21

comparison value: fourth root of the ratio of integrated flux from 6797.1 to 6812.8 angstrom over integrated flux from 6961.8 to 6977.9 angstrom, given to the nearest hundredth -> 1.00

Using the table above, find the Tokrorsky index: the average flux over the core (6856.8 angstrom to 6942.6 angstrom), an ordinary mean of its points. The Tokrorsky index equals 13.9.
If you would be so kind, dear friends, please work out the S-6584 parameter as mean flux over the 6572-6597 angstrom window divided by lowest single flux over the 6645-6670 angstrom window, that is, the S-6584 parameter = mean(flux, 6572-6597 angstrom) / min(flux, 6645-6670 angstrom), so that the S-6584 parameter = 1.02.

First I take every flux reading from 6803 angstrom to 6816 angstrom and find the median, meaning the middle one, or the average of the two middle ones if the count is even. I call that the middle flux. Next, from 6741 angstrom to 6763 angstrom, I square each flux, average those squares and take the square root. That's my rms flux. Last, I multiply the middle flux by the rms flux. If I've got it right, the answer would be 185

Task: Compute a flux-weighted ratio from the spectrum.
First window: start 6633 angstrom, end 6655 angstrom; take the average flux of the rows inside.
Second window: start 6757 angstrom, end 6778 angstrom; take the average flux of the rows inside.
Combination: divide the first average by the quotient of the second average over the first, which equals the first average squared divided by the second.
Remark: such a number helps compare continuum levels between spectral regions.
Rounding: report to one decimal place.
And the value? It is 14.4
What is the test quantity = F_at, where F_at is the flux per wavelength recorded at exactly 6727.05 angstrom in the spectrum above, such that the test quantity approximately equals 12.25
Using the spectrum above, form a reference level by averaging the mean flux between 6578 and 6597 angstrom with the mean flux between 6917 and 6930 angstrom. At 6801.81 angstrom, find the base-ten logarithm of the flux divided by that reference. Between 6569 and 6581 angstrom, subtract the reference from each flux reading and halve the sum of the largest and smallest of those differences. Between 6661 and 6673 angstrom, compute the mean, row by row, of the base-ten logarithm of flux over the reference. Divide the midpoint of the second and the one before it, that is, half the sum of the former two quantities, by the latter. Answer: 17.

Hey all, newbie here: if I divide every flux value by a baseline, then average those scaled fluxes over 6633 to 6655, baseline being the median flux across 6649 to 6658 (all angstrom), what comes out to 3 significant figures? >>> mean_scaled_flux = 1.03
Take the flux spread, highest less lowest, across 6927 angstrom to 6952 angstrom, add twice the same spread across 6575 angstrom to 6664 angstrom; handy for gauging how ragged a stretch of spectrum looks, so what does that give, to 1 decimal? 7.9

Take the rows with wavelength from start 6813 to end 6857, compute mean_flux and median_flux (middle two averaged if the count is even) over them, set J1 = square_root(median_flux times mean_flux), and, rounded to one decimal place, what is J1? 14.7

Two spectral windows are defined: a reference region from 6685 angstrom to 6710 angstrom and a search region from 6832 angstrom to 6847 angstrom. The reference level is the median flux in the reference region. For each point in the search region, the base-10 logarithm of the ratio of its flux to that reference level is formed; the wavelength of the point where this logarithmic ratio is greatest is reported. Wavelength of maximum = 6839.50 angstrom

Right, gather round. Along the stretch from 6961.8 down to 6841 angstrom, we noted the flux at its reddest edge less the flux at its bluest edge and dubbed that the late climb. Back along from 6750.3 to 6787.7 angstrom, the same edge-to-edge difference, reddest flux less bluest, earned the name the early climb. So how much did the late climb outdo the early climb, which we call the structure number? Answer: -2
